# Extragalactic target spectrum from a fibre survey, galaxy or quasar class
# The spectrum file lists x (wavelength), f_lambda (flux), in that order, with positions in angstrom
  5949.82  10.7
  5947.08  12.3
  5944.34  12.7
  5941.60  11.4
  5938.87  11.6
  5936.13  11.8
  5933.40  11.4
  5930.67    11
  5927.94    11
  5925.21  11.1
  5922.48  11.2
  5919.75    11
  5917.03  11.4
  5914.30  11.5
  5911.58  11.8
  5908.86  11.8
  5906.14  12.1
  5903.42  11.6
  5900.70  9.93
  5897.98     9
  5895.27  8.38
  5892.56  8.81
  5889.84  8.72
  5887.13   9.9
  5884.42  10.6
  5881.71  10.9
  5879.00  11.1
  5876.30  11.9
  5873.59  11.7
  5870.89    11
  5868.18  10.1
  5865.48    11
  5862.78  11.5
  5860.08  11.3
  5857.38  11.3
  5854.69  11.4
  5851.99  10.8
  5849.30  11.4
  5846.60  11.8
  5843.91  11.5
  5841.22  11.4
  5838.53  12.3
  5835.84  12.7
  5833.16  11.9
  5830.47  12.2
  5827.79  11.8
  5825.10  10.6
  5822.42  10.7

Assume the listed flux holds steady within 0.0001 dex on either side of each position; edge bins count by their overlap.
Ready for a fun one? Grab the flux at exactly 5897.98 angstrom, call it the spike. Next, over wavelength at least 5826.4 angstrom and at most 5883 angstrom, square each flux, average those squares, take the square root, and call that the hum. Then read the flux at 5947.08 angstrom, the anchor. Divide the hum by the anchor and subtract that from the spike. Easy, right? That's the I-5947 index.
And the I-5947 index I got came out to 8.07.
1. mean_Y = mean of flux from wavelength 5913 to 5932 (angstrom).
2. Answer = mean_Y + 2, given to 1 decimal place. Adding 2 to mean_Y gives 13.2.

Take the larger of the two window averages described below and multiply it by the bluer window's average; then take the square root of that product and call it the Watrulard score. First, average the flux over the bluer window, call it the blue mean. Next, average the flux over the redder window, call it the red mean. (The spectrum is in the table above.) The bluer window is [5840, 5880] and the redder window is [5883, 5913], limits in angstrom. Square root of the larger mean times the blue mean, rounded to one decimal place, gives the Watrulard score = 11.3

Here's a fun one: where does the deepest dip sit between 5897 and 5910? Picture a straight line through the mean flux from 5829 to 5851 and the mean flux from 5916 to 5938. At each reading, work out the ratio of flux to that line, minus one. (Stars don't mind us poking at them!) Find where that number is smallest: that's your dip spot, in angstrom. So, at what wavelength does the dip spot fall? 5897.98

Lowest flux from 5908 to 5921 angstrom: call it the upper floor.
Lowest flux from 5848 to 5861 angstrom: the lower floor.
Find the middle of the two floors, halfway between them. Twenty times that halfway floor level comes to 218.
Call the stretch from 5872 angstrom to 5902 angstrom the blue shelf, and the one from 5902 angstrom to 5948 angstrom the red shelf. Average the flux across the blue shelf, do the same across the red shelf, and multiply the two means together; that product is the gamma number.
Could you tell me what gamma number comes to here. 117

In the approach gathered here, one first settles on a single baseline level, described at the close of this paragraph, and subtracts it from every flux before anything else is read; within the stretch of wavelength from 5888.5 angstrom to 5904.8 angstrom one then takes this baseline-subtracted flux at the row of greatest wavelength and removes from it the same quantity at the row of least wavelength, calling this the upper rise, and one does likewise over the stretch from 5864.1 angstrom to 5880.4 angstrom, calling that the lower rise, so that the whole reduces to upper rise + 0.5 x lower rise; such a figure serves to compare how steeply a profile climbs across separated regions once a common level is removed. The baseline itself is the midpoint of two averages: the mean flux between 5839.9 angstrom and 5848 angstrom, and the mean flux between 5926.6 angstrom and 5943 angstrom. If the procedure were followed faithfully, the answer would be 2.9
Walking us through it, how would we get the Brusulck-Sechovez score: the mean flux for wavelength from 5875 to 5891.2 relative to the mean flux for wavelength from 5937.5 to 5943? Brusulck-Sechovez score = 0.91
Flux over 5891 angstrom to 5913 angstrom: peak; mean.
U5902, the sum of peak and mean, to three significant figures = 22.5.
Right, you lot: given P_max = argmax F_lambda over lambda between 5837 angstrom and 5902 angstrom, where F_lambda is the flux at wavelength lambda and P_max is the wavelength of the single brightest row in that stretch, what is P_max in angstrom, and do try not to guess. 5838.53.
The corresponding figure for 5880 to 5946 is 5944.34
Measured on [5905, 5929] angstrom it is 5906.14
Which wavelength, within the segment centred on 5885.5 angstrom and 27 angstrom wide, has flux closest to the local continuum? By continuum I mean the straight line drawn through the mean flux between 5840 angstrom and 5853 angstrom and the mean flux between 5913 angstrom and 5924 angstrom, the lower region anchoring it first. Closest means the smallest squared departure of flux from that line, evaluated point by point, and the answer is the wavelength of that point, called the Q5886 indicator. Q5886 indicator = 5879.00 angstrom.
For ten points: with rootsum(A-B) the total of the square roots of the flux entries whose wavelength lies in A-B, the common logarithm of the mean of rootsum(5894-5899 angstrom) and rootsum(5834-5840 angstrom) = 0.812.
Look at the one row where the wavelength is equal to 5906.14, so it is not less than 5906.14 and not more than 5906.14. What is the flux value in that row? 12.1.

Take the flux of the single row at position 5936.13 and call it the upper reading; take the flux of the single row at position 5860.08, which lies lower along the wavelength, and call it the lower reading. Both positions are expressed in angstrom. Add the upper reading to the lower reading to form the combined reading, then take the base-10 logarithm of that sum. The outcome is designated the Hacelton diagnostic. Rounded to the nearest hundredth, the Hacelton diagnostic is 1.36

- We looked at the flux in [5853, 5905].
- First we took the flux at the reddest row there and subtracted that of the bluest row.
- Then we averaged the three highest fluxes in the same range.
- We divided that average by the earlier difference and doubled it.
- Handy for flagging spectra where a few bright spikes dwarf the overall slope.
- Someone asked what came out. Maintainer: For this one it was 117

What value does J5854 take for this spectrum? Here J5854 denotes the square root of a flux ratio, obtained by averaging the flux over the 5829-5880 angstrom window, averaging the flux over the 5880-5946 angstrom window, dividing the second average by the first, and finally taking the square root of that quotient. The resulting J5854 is 0.972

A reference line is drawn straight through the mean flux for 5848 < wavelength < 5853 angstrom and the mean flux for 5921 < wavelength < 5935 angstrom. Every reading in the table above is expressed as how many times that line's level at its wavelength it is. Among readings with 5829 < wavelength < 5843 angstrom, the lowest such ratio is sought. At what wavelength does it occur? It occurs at 5841.22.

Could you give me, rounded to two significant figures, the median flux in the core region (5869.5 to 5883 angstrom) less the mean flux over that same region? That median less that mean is -0.22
